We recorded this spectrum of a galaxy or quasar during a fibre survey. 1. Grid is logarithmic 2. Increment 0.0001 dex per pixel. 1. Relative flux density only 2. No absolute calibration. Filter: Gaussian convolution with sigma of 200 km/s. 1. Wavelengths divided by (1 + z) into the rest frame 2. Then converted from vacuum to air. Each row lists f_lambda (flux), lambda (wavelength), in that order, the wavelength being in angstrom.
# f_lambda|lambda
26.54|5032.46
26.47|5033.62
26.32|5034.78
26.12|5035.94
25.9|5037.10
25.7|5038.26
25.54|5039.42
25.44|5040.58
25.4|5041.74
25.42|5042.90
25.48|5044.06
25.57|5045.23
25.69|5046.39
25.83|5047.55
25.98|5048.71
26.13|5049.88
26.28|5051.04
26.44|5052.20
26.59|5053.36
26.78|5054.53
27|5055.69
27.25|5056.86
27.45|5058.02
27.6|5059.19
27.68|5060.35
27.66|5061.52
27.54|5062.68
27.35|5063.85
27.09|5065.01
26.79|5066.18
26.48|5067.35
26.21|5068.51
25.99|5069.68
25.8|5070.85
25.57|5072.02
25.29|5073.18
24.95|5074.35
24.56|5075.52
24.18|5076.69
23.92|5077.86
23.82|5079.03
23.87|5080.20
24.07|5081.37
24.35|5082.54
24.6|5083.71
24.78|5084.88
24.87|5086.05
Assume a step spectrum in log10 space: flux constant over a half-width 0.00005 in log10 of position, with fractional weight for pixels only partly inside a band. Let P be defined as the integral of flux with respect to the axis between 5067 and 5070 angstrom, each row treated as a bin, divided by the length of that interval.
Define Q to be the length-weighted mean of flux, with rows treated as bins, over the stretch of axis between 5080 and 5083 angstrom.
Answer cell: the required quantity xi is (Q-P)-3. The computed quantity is -5.1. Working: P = 26.3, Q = 24.1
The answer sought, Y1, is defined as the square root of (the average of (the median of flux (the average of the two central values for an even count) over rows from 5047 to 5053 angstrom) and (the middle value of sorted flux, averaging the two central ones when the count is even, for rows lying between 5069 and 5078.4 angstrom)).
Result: 5.06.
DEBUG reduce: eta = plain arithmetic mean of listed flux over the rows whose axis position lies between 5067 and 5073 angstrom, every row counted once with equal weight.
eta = 26.0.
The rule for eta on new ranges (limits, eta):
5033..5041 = 25.9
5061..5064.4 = 27.5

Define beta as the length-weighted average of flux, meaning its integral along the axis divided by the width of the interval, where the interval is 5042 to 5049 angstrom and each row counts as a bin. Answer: 25.6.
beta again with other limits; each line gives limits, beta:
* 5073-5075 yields 25.0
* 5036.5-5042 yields 25.6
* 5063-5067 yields 27.0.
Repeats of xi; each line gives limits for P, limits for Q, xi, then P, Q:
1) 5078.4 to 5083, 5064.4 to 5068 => -0.2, 24.0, 26.8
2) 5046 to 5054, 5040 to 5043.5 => -3.7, 26.2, 25.4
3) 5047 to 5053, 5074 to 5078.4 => -4.8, 26.2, 24.4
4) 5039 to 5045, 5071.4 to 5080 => -3.9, 25.4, 24.6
